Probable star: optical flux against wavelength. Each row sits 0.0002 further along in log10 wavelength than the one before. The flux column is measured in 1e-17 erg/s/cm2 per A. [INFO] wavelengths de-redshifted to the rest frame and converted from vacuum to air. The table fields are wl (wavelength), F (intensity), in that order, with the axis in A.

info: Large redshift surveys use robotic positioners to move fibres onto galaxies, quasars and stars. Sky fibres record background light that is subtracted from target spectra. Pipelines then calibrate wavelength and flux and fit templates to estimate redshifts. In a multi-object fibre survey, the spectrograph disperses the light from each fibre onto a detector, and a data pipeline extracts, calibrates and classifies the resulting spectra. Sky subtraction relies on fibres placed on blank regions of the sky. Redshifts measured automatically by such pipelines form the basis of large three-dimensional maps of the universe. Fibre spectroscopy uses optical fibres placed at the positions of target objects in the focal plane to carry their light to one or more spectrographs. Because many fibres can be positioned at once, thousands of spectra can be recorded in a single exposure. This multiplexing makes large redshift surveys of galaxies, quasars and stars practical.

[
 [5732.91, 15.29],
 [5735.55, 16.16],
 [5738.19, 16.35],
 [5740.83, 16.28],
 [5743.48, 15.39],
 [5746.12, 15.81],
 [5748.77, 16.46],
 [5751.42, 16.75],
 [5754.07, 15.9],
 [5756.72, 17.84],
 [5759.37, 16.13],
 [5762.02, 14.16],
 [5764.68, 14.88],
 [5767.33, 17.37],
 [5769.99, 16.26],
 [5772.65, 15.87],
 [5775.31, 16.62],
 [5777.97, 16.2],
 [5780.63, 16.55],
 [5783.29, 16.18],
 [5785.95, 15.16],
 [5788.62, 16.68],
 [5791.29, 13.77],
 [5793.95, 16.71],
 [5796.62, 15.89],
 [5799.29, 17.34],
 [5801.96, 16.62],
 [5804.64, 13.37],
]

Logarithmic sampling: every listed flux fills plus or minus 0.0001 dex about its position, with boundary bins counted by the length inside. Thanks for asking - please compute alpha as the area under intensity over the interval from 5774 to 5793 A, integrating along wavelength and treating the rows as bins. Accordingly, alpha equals 302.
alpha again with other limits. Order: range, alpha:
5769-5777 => 130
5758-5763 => 76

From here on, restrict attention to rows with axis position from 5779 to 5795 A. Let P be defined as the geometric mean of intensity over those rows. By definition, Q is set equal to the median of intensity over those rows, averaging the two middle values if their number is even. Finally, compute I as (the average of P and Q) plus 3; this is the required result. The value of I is 19.1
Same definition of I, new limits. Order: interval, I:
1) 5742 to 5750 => 18.8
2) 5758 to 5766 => 18.0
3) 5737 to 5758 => 19.3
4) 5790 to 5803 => 19.3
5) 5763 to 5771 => 19.2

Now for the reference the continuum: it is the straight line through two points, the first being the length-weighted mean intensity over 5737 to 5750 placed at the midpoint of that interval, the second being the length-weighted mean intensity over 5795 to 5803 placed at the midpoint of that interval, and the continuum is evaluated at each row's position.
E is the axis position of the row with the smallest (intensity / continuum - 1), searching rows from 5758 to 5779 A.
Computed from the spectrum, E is 5762.02 A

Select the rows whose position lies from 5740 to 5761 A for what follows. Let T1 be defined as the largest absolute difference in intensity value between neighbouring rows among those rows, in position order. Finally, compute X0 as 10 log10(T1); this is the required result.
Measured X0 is 2.9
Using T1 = 1.9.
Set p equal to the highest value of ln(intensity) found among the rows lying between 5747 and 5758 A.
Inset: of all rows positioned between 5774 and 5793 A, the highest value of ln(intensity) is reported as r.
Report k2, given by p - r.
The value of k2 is 0.07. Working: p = 2.88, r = 2.81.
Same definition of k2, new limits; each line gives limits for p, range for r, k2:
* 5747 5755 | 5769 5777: 0.01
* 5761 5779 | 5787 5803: 0.00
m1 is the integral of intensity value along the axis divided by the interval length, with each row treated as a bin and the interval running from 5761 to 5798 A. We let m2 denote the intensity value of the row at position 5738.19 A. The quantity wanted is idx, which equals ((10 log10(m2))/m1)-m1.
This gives -15.1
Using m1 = 15.9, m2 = 16.35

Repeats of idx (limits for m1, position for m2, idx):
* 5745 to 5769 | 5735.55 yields -15.4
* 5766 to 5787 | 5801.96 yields -15.5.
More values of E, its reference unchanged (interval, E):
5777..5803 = 5791.29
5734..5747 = 5743.48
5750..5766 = 5762.02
